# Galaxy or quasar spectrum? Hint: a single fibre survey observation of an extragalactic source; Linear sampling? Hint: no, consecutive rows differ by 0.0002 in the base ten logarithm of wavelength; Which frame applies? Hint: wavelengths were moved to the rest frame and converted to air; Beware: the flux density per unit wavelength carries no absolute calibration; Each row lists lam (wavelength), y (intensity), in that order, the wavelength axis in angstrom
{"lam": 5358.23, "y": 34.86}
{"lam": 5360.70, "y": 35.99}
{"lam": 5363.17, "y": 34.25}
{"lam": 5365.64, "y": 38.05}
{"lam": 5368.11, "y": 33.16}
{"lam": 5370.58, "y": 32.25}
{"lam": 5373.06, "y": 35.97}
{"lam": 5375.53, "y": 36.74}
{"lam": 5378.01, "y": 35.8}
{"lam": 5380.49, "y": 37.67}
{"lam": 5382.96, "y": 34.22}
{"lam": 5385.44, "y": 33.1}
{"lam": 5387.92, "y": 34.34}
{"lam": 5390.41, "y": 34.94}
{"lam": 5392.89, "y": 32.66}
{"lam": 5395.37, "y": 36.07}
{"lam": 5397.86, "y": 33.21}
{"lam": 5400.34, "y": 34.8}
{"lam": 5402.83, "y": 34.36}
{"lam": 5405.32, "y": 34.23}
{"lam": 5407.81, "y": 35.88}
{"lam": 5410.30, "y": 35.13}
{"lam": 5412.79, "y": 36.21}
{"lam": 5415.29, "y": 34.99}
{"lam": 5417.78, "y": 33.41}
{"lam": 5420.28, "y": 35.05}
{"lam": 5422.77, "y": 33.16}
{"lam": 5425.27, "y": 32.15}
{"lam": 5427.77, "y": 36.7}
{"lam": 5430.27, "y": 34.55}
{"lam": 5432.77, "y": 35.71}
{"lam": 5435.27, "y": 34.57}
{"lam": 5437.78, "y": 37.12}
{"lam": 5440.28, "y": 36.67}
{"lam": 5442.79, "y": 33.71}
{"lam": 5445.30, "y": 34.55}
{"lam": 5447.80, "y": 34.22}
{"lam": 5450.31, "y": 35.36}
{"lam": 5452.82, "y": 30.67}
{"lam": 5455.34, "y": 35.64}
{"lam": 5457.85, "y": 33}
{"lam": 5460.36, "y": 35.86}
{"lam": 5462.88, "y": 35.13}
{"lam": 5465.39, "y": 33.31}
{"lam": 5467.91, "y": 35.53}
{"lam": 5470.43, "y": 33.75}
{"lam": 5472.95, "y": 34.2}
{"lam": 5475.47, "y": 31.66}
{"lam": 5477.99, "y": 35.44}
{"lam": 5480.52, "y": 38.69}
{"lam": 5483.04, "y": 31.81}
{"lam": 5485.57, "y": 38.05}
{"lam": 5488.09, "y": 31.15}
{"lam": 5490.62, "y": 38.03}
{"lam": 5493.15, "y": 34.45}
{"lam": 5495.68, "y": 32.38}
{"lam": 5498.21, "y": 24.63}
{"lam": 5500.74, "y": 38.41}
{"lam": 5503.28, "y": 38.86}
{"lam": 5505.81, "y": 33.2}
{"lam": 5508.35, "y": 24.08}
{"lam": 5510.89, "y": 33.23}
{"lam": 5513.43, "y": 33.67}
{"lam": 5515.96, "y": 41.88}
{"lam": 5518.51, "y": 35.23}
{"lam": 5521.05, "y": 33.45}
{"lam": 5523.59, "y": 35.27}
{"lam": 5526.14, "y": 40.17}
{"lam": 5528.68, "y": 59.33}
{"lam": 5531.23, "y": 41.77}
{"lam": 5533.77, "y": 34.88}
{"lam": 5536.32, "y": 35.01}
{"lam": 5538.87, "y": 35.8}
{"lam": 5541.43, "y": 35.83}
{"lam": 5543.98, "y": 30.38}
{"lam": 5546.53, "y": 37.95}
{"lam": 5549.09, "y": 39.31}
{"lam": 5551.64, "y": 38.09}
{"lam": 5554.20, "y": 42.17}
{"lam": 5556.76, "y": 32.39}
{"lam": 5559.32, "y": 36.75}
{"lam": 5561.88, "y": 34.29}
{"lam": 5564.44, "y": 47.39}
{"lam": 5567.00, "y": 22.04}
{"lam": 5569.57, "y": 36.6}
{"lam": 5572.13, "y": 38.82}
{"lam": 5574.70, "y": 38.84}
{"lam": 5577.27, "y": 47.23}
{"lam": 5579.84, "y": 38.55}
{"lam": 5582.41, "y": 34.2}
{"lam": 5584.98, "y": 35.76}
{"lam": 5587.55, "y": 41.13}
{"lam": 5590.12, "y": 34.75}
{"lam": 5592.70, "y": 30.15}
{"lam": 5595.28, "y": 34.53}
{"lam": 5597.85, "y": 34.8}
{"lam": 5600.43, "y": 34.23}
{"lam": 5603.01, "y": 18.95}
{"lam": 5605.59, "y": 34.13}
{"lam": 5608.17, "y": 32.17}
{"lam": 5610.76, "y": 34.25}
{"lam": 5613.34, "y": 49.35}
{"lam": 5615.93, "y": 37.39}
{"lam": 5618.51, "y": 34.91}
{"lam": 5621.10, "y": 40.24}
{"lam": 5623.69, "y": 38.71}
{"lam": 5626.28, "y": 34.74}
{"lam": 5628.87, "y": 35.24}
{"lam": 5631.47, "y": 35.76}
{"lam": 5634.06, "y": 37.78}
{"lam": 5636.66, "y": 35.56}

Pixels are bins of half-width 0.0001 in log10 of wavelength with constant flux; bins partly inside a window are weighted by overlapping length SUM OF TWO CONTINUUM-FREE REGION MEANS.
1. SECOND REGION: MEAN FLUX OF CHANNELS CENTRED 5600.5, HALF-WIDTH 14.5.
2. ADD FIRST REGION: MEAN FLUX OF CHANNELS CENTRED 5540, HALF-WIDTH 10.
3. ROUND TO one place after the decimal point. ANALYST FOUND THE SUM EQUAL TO 70.8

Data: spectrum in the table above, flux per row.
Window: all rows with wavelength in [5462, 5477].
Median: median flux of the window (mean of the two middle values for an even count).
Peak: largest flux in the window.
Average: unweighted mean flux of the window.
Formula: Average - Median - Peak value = -35.6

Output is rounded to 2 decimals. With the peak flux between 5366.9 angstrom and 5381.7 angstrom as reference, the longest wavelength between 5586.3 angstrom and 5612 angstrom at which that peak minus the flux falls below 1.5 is 5587.55 angstrom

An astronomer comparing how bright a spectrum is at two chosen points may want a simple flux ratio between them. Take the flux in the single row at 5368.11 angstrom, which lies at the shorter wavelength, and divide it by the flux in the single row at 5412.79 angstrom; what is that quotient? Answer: 0.92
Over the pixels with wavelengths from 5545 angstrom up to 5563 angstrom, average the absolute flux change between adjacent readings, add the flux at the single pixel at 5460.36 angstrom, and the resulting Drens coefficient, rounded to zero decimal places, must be 40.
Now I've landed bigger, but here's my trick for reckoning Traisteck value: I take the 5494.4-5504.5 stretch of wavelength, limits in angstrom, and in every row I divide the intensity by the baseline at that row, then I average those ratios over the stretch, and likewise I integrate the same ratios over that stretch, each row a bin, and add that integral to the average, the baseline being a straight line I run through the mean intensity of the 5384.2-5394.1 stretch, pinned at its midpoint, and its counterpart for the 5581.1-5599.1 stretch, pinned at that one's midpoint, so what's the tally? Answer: 10.8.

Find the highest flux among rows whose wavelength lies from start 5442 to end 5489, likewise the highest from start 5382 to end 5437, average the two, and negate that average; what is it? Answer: -38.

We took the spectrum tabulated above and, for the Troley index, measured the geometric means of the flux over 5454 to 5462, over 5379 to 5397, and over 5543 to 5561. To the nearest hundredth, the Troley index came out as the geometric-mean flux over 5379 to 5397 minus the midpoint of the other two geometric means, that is -0.99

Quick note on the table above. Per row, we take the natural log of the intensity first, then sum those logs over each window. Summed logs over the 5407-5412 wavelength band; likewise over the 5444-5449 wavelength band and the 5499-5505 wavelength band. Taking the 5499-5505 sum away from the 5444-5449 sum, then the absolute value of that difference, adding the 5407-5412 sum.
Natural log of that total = 2.00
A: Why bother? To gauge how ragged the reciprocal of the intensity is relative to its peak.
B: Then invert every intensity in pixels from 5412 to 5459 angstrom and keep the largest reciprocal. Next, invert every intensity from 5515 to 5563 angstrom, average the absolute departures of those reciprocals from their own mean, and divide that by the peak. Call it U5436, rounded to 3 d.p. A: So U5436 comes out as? 0.077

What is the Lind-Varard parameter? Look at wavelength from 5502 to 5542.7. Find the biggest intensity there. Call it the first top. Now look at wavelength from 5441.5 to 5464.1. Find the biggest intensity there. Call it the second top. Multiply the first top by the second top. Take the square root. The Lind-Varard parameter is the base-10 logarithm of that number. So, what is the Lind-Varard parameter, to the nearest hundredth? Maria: 1.66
